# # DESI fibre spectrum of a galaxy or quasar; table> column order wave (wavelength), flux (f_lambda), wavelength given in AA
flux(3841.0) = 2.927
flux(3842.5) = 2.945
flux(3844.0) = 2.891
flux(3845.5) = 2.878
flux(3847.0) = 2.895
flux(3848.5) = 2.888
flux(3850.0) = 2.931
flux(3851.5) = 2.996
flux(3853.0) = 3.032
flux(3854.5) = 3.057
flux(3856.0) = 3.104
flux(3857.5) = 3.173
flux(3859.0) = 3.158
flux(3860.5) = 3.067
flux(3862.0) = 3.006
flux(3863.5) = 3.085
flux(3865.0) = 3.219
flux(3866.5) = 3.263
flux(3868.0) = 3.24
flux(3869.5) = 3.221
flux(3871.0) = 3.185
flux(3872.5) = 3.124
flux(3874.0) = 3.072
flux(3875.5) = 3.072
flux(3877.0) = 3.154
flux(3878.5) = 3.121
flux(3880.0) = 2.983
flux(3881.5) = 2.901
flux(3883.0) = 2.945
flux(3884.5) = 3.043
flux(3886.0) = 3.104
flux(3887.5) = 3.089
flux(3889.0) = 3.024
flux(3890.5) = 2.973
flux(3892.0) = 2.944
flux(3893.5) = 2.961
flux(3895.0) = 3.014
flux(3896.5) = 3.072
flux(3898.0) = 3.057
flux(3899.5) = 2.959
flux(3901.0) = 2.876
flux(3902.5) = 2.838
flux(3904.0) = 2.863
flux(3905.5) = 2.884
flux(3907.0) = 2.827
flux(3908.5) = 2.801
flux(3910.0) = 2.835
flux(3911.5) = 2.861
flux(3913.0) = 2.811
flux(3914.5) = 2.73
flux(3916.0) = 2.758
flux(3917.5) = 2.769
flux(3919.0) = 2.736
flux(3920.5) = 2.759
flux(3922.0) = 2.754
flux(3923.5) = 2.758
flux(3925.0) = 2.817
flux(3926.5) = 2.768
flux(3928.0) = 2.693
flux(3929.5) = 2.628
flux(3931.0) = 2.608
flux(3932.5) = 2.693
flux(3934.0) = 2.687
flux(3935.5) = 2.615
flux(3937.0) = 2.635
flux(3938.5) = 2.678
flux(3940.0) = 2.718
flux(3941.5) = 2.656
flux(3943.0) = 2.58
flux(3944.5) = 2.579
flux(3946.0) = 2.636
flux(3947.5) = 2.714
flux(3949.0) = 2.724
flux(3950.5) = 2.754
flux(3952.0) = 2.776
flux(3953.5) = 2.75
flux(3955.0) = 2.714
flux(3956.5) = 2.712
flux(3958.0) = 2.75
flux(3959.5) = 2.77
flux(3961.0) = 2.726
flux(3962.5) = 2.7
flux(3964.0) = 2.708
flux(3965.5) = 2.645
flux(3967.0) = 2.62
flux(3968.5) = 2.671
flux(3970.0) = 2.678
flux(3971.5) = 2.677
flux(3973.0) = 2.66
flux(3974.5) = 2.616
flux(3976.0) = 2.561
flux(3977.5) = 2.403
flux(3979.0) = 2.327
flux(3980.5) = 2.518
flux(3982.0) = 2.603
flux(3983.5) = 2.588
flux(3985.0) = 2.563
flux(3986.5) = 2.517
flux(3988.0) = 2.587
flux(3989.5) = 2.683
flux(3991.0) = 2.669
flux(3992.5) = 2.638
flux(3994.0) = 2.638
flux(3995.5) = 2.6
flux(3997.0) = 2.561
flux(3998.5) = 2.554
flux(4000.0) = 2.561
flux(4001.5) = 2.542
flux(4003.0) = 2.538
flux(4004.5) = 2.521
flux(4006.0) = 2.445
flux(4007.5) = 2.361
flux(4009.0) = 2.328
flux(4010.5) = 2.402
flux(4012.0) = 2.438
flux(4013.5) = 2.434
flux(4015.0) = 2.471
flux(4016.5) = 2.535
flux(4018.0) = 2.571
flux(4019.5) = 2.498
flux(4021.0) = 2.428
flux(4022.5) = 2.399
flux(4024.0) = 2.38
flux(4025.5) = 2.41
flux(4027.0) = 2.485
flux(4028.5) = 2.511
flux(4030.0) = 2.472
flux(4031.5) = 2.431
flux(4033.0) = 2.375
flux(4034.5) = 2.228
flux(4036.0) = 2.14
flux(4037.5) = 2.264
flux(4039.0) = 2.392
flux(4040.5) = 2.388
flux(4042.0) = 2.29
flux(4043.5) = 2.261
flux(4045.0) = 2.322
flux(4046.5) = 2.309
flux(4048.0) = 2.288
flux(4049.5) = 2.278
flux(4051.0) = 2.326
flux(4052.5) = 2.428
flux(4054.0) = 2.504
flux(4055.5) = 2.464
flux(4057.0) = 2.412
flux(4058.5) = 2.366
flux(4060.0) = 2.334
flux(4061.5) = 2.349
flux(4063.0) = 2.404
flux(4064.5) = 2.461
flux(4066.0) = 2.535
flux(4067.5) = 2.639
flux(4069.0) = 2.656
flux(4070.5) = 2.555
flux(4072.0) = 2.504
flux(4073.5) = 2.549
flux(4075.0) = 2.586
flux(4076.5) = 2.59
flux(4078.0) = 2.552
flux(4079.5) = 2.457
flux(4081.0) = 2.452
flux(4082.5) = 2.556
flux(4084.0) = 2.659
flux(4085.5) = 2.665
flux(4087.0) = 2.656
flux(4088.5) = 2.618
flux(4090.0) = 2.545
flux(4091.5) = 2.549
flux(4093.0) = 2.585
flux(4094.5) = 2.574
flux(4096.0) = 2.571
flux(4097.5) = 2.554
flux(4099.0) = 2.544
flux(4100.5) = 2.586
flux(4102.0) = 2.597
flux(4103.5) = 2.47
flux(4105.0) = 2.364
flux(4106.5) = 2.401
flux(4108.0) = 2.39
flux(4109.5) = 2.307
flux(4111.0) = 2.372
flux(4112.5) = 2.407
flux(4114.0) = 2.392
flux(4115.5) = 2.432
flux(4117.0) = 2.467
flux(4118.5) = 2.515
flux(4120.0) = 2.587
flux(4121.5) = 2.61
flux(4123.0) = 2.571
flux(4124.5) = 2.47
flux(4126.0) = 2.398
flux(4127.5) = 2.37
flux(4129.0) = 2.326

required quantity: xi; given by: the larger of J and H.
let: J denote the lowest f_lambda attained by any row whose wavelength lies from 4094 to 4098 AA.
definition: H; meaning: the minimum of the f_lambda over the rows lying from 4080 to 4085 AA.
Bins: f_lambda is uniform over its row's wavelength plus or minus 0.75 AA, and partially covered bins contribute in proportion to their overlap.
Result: 2.55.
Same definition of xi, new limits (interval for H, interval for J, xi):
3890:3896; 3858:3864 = 3.01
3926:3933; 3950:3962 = 2.71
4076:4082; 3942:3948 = 2.58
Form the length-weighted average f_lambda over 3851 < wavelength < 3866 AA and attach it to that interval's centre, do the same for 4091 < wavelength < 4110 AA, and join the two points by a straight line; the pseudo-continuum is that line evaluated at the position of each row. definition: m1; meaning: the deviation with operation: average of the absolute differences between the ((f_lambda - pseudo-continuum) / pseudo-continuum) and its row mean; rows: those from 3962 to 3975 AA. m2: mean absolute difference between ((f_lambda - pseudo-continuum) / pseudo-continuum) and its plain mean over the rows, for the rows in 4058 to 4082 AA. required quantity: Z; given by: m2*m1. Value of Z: 0.0003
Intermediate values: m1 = 0.008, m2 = 0.035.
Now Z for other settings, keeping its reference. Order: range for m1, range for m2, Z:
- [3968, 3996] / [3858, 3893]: 0.0006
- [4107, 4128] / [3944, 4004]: 0.0007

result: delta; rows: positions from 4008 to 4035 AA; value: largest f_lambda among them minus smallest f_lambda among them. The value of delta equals 0.34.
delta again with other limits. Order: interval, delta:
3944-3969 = 0.20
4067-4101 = 0.21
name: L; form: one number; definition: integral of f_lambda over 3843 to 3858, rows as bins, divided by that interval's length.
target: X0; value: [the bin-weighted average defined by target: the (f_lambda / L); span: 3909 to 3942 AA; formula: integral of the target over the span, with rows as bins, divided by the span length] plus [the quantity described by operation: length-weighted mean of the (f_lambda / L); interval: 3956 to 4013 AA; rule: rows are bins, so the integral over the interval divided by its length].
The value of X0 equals 1.78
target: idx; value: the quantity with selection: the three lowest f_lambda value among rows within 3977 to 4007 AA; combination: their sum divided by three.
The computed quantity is 2.39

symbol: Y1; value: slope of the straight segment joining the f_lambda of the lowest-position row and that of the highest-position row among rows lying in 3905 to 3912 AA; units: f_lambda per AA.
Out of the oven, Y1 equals -0.004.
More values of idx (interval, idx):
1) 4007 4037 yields 2.23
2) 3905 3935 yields 2.64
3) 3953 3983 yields 2.42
